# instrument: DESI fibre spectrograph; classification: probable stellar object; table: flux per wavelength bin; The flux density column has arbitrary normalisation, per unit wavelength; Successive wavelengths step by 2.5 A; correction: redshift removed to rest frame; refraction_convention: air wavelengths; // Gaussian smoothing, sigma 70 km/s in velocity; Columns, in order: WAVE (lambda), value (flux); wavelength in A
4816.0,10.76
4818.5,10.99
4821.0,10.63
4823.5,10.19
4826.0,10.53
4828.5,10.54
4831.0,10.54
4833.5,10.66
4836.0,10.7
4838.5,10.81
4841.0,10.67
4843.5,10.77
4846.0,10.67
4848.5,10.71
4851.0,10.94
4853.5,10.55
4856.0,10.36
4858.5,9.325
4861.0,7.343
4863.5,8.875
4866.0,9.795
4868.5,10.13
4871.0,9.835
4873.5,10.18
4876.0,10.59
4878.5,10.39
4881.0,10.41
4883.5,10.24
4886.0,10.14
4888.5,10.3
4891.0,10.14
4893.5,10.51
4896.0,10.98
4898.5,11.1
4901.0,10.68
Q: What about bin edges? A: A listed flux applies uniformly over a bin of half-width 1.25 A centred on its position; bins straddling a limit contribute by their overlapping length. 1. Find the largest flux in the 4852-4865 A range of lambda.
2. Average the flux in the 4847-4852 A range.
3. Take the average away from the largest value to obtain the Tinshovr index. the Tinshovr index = -0.3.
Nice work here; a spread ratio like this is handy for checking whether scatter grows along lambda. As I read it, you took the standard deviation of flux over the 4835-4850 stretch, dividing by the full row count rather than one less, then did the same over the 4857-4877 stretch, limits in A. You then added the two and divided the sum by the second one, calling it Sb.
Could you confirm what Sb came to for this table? 1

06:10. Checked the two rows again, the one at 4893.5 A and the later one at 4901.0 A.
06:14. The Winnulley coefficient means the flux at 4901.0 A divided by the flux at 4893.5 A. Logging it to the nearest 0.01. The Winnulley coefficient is 1.02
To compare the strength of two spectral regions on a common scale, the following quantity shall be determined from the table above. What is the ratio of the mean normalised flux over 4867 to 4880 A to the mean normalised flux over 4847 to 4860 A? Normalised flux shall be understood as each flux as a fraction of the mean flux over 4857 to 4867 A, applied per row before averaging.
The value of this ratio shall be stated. 0.99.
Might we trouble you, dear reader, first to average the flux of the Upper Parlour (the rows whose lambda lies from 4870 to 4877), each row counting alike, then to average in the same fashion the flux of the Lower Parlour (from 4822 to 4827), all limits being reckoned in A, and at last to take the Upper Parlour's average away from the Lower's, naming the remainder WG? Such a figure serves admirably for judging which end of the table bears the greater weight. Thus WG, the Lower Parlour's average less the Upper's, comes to 0.16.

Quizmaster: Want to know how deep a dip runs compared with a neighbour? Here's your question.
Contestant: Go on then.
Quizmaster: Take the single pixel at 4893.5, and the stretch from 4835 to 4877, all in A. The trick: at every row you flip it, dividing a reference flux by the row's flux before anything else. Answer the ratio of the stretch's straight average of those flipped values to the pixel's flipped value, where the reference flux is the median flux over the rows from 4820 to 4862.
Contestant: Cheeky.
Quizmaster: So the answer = 1.05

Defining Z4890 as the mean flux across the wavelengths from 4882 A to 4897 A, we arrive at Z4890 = 10.4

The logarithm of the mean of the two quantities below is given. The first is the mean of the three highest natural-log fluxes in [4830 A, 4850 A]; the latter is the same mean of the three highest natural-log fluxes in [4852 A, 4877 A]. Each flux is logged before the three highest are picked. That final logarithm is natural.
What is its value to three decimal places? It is 0.860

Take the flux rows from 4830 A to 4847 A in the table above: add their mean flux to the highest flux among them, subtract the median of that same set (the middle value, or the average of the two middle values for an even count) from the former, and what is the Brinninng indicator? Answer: 10.8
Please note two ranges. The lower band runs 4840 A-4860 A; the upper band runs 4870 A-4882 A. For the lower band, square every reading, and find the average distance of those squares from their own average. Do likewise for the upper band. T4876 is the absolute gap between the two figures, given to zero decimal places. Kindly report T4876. 2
